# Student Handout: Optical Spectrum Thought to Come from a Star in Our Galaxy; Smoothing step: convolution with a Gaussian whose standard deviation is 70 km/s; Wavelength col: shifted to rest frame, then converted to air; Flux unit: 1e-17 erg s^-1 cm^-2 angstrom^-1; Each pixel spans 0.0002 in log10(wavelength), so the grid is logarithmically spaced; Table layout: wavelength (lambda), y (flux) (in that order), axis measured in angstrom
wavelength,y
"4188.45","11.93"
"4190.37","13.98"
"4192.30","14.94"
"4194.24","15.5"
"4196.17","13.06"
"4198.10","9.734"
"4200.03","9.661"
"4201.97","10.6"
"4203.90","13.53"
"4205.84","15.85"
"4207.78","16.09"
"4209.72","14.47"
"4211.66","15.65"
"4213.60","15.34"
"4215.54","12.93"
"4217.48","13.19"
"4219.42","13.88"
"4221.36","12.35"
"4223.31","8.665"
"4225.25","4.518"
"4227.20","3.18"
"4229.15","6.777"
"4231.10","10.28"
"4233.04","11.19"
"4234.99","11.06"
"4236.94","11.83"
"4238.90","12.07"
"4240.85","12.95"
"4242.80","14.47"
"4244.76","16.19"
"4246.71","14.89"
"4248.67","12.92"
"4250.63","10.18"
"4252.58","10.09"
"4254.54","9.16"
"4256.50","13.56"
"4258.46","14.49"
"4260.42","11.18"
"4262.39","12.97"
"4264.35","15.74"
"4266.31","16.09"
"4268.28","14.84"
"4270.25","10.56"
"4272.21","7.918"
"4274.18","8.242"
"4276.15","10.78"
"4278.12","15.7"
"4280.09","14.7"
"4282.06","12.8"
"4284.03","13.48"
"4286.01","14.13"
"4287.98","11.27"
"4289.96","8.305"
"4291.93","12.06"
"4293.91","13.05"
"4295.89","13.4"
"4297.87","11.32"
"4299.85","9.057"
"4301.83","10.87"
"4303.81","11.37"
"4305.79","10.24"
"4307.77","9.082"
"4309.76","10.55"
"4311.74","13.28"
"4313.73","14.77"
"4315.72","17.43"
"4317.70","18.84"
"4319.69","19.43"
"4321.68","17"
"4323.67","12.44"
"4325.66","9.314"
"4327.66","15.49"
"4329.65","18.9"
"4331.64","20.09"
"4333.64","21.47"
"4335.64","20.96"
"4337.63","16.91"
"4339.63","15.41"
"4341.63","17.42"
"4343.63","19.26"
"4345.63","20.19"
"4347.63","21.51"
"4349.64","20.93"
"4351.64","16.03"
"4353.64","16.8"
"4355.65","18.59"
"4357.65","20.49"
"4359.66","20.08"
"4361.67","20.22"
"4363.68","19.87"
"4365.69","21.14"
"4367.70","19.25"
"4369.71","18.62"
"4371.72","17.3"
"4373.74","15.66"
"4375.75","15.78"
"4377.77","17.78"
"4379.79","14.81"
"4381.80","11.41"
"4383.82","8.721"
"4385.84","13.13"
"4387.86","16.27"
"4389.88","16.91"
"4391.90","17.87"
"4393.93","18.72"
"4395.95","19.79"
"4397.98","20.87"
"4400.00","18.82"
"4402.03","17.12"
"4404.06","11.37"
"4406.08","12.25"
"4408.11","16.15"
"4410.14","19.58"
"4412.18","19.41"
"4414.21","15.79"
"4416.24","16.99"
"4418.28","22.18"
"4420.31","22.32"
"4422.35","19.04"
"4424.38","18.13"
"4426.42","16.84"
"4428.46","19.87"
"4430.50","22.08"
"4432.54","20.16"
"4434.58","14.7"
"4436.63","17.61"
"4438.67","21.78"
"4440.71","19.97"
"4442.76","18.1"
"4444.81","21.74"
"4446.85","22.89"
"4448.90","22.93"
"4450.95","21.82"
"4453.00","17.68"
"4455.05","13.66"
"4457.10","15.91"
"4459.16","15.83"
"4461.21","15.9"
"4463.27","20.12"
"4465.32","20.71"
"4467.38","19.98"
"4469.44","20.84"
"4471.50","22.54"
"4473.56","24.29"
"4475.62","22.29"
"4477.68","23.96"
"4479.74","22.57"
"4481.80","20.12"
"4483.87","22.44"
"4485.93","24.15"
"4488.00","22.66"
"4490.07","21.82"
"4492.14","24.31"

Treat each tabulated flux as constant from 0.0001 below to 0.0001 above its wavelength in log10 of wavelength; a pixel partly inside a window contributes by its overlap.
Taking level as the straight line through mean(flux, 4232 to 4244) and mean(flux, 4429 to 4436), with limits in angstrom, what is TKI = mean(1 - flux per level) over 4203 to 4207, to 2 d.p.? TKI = -0.32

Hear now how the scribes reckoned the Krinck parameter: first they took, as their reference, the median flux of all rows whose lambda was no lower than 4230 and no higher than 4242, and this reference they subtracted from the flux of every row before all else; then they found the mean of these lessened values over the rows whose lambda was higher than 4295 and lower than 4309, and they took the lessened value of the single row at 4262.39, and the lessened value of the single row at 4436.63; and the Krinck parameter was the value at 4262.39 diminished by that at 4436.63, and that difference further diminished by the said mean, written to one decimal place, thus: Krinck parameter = -3.9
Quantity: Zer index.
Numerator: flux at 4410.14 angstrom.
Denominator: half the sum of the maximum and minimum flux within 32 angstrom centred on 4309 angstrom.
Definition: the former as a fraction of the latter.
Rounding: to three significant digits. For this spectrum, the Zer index 1.37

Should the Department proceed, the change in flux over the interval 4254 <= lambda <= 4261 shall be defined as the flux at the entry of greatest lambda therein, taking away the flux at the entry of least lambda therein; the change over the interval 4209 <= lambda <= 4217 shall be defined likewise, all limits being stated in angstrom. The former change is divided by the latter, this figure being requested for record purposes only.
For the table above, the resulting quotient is -1.31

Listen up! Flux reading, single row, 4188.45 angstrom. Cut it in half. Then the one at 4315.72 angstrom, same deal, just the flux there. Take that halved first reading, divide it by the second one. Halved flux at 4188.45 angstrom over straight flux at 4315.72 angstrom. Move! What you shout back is 0.34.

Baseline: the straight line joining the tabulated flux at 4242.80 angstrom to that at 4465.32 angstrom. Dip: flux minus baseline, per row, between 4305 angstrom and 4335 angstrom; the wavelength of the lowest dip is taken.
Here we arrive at 4325.66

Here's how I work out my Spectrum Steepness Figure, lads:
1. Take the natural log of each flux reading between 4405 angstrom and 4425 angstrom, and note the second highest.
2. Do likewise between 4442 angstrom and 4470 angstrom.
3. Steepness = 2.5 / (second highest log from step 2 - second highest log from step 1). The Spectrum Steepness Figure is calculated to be 79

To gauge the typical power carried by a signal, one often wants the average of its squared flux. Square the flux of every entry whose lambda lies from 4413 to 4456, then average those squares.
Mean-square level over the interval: 382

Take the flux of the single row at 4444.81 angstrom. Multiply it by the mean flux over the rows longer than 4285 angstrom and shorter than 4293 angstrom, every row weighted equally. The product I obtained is 249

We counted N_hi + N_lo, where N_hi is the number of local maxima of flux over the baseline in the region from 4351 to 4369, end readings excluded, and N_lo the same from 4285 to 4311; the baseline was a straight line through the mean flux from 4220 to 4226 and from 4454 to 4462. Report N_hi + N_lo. 5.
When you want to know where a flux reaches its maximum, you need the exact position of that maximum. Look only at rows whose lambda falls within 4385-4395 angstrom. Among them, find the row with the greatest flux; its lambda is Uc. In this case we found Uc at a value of 4393.93 angstrom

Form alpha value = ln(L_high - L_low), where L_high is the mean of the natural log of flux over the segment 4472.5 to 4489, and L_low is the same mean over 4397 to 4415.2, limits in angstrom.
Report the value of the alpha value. -1.1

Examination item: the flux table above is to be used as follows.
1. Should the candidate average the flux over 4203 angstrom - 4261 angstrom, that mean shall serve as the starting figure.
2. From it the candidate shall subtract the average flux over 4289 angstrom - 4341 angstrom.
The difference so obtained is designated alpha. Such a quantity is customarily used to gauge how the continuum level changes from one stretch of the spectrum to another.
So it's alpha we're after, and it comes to -2.2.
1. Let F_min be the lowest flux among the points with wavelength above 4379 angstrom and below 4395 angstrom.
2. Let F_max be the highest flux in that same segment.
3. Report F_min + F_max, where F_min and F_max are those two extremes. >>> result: 27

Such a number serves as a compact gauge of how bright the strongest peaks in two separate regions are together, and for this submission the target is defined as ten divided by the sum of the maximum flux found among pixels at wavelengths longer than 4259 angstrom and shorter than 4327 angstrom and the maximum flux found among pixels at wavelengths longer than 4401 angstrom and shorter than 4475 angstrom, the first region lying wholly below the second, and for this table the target 0.229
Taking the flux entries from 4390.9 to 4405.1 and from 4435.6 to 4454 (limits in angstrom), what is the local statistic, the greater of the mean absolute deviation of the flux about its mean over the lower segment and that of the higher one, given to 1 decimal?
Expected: 2.0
